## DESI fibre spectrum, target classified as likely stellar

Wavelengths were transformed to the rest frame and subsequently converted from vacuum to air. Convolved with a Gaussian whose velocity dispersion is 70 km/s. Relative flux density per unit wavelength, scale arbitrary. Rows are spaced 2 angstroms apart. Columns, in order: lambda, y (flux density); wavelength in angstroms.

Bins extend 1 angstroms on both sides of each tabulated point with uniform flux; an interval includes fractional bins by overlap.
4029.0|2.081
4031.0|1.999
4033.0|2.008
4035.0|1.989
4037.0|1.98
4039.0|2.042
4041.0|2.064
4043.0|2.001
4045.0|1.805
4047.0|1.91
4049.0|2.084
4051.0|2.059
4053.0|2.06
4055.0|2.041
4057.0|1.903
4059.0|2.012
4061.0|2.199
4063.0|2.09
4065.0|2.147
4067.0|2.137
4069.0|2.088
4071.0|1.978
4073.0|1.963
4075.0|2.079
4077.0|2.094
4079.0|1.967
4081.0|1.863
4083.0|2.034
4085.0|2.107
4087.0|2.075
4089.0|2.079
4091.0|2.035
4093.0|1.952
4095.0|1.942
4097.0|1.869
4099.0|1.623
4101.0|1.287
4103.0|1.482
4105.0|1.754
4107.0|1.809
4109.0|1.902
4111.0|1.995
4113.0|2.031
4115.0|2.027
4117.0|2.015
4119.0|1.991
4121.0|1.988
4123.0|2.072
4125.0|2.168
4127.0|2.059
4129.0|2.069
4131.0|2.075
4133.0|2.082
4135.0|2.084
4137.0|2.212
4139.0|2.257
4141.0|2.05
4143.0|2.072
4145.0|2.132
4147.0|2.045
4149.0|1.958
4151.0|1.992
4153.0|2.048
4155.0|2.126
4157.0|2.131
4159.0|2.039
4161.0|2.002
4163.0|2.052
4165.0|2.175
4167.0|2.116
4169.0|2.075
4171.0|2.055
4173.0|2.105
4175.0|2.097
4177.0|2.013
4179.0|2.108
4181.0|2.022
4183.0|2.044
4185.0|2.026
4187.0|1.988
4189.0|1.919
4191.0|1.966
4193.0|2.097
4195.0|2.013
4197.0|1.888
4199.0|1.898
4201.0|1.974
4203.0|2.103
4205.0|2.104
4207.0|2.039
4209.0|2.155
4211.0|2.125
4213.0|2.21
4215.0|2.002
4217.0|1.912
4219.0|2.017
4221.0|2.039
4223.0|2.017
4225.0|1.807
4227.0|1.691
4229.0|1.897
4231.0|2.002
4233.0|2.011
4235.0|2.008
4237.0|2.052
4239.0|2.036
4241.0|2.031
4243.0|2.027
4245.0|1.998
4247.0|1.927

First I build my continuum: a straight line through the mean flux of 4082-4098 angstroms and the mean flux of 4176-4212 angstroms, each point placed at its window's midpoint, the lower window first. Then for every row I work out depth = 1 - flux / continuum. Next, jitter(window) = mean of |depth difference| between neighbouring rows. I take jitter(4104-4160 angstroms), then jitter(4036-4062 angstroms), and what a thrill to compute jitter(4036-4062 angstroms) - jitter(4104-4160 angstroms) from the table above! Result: 0.018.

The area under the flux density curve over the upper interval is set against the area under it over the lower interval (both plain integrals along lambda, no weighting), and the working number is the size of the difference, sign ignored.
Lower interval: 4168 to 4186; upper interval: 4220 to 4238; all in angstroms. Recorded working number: 2.0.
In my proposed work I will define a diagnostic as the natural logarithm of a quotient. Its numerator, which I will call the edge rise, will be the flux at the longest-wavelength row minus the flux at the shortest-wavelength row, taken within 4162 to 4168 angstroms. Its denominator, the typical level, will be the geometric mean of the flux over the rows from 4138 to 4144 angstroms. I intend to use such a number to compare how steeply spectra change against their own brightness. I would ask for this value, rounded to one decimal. -3.5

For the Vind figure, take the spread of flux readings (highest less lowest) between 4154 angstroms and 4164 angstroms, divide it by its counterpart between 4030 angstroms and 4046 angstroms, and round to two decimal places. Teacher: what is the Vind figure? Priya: 0.50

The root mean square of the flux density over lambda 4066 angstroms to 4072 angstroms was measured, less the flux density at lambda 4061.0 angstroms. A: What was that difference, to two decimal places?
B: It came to -0.13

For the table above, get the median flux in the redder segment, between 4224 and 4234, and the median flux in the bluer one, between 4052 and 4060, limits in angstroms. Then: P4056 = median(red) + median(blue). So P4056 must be 3.92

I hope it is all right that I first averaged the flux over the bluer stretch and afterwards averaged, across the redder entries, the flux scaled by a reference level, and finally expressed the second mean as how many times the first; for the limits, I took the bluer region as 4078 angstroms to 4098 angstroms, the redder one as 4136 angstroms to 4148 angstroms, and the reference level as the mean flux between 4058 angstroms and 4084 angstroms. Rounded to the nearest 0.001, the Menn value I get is 0.521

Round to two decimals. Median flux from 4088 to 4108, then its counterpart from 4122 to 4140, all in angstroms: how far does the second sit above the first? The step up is 0.24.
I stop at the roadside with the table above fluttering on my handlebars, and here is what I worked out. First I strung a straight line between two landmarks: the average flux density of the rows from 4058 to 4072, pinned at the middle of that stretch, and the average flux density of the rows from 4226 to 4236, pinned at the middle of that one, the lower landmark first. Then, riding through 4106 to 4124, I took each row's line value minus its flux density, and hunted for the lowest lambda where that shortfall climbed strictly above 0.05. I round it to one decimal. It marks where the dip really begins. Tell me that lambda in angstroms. 4107.0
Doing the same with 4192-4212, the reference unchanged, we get 4197.0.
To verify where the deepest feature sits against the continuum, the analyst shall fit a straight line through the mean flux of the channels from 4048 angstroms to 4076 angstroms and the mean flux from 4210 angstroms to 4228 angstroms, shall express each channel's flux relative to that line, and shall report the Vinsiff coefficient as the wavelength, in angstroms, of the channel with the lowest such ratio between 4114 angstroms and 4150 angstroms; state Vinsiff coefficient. 4149.0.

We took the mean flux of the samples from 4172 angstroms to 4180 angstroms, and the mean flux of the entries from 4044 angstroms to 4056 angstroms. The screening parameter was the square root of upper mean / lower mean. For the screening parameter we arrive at 1.02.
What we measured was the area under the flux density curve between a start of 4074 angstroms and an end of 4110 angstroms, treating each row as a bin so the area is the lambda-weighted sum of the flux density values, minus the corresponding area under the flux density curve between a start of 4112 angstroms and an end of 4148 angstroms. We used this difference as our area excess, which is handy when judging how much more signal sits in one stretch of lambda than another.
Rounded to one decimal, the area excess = -7.0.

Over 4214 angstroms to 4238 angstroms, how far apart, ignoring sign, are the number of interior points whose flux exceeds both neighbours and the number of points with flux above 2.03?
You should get 0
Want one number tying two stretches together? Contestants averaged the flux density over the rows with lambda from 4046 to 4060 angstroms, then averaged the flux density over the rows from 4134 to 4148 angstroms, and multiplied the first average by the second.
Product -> 4.26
